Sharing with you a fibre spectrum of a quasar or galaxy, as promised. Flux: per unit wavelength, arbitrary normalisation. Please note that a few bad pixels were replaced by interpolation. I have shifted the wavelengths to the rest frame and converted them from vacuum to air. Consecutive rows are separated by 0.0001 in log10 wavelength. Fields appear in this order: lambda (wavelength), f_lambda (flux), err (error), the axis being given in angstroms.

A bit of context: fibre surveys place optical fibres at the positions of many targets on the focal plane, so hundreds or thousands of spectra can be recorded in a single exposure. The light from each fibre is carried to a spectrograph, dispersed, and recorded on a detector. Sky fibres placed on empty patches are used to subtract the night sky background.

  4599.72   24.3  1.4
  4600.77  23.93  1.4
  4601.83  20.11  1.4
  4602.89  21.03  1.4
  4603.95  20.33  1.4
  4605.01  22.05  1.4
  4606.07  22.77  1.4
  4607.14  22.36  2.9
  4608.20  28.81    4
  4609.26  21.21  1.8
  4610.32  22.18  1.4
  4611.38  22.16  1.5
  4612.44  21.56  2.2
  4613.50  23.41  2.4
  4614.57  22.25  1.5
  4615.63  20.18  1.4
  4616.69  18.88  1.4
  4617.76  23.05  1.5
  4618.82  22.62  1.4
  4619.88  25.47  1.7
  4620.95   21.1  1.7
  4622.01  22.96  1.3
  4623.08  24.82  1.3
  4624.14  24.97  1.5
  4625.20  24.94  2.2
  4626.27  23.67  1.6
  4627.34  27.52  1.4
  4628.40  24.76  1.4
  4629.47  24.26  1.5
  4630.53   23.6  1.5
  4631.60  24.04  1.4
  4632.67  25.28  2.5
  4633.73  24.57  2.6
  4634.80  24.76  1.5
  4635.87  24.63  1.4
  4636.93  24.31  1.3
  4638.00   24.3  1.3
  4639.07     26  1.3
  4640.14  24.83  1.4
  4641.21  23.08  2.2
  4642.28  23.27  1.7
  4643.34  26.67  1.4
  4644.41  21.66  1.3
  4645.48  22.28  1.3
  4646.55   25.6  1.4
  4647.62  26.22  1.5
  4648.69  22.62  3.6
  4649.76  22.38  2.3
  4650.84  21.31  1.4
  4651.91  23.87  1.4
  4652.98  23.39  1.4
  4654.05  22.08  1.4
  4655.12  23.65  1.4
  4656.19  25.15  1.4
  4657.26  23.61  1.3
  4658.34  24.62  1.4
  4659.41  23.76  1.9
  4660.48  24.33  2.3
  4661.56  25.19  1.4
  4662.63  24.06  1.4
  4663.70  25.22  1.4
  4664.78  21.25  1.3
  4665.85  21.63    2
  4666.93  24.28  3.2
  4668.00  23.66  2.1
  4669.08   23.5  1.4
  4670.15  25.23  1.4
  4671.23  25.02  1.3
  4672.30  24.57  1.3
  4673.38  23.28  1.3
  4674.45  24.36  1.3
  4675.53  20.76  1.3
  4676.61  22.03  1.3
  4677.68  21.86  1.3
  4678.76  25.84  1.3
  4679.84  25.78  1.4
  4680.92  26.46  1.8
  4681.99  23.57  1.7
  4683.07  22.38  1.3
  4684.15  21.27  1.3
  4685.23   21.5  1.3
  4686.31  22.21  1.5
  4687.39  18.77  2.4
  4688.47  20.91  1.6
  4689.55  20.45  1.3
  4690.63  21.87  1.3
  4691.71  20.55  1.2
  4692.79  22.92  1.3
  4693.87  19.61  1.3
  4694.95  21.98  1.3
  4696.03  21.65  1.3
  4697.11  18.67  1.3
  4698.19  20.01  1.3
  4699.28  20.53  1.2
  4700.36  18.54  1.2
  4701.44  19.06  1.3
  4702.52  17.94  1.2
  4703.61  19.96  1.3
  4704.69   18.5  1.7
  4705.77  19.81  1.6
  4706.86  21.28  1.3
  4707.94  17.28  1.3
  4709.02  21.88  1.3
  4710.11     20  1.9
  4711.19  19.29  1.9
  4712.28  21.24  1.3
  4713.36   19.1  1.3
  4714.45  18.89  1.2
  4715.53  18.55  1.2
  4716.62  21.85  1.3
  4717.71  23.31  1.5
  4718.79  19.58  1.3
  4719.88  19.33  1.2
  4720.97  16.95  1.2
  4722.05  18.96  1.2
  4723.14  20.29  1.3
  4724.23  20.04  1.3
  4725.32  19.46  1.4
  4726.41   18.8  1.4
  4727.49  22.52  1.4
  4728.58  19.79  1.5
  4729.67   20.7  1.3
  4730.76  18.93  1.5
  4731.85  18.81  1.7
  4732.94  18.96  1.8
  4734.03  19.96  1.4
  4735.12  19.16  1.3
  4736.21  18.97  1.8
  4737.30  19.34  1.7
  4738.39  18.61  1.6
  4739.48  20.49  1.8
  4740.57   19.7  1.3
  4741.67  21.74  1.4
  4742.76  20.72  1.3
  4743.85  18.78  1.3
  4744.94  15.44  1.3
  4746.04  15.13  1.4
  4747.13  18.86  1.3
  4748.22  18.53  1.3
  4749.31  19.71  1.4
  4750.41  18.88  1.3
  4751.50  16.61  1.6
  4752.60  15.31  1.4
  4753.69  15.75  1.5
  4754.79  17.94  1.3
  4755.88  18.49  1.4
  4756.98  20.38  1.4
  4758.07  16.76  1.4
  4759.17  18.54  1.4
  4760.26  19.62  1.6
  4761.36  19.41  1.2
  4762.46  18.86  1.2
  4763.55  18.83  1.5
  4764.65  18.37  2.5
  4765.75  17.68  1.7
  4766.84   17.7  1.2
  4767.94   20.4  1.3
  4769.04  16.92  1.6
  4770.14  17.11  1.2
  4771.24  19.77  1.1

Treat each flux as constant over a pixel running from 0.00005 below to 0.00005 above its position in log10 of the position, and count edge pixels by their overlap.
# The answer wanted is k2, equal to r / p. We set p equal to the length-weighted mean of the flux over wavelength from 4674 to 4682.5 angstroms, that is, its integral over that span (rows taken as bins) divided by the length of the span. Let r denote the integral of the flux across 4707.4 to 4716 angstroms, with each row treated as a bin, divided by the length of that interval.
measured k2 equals 0.82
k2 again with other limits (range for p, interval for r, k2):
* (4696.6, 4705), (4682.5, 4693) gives 1.11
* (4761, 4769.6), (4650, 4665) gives 1.28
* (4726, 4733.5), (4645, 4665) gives 1.20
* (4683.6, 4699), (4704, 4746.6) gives 0.94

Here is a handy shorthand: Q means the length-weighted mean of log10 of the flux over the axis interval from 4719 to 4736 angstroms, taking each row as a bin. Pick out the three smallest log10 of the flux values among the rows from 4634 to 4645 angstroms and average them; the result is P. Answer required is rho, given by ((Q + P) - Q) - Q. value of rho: 0.07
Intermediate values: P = 1.355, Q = 1.29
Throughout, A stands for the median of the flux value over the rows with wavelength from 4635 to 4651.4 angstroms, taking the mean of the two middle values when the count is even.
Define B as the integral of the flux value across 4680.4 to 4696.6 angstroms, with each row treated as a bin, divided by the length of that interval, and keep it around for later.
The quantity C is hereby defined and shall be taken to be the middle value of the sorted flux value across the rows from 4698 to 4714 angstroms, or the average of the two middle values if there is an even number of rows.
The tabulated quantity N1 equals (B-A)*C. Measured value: -51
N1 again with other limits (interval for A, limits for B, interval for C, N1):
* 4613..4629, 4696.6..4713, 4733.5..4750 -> -73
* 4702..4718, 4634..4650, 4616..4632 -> 106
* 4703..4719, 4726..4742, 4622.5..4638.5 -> -2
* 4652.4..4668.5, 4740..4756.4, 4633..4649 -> -139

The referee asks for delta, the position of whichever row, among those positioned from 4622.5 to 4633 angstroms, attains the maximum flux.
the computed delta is 4627.34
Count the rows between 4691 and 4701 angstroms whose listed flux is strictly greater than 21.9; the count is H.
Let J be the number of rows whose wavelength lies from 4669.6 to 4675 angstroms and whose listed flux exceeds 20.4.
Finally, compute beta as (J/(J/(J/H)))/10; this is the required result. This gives 0.25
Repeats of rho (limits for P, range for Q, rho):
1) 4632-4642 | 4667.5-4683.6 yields 0.00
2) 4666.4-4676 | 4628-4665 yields -0.03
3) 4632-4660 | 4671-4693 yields -0.02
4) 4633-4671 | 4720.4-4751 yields 0.05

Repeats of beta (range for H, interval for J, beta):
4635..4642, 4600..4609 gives 0.10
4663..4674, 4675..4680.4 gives 0.06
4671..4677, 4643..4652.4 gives 0.18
